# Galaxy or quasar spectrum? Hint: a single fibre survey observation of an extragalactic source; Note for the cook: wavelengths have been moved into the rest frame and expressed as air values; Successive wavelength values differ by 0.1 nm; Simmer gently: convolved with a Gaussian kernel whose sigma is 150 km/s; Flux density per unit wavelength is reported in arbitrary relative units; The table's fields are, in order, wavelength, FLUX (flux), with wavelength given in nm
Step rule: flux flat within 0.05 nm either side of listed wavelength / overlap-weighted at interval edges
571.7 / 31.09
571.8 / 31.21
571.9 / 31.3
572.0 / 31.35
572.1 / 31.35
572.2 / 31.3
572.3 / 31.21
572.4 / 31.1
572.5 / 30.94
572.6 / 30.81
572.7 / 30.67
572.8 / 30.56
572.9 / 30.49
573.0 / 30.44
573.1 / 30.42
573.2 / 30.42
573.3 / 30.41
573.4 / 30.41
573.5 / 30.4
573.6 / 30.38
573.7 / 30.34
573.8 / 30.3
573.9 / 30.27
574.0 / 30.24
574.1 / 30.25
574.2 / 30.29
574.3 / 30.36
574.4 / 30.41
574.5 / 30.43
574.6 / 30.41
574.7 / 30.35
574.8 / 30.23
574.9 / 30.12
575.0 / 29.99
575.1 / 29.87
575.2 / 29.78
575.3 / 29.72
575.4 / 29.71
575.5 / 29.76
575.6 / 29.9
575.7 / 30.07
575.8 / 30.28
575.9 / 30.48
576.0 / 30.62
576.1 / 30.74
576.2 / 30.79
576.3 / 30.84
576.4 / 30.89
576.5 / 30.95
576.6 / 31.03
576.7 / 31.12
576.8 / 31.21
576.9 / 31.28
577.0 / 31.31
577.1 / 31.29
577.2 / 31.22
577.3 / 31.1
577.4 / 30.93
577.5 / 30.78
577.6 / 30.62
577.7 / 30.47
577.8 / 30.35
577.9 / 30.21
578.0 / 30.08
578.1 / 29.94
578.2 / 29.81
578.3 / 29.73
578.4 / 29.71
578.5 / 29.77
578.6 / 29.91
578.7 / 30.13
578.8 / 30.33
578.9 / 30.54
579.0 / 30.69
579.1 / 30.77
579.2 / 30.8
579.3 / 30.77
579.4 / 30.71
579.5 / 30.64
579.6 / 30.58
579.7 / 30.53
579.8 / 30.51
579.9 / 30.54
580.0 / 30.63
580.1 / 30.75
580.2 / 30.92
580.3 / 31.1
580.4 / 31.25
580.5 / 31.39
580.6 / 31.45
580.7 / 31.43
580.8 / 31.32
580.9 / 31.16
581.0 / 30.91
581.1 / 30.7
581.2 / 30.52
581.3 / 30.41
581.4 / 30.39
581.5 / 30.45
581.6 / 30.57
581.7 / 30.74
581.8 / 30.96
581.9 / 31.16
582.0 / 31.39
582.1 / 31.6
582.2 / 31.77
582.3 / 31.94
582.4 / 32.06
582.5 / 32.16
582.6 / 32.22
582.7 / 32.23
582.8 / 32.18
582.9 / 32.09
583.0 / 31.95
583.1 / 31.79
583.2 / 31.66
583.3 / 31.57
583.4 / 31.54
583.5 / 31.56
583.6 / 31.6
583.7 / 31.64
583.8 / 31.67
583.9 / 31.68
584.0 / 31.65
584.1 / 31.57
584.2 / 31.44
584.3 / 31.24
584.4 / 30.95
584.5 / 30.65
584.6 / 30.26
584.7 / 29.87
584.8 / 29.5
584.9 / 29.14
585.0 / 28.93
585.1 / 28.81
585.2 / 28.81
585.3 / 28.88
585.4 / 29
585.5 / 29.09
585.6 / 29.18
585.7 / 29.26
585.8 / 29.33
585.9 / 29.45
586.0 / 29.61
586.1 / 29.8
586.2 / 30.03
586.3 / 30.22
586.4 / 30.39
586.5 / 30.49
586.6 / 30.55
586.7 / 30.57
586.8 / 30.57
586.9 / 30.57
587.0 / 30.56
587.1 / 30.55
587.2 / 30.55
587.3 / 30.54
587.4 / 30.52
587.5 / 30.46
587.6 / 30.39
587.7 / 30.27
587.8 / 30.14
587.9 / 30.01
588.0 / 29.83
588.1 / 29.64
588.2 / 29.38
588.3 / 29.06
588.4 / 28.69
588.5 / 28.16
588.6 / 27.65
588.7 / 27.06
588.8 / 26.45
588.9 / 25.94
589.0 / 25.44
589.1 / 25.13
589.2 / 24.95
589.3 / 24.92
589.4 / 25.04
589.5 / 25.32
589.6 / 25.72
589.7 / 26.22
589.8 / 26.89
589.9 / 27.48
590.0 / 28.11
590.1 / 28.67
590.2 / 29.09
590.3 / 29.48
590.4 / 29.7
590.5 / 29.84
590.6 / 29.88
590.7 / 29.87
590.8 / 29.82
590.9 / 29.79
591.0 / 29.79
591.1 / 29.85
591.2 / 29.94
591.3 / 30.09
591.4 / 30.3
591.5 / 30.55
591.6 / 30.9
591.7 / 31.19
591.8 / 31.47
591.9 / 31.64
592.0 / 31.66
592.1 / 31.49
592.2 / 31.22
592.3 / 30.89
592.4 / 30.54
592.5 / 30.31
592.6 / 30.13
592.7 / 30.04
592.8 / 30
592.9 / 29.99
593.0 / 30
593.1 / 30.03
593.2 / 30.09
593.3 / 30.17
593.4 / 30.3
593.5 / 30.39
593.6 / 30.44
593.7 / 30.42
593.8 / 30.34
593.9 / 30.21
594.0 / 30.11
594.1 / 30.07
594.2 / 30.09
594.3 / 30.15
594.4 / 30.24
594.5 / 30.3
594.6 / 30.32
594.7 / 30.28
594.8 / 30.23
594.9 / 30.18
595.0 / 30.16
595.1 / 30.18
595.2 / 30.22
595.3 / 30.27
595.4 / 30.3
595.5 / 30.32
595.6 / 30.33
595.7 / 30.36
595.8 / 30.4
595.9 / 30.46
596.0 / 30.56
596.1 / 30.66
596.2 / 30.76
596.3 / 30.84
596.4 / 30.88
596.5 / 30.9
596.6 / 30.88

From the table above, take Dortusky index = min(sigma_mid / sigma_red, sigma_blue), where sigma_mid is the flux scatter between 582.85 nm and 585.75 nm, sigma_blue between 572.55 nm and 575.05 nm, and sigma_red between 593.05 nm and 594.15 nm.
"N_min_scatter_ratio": 0.16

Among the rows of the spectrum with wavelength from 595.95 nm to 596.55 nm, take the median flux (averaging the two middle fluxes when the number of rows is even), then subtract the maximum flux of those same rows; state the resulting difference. -0.10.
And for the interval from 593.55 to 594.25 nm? -0.23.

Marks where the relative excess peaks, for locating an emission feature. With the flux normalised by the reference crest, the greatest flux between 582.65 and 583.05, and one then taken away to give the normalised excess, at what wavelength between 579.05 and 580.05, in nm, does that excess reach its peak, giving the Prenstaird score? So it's 579.2 nm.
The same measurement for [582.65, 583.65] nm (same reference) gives 582.7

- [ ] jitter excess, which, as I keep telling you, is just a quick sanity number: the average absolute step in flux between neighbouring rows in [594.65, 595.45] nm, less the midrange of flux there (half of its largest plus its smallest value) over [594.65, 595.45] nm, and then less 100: -130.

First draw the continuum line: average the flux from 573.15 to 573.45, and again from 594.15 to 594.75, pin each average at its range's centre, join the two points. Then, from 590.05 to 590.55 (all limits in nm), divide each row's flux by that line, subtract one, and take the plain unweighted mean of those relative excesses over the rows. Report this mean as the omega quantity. -0.030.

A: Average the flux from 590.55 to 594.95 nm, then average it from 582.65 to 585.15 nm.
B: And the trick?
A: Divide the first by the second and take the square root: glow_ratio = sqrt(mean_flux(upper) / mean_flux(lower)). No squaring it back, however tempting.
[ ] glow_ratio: 0.988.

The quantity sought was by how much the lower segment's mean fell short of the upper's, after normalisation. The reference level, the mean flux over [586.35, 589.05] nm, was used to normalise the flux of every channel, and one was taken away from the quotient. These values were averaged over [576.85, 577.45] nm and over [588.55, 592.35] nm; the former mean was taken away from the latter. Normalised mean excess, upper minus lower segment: -0.086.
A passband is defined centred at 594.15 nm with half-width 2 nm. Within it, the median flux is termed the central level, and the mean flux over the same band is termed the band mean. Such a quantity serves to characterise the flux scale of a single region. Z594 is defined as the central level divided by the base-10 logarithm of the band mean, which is 20.4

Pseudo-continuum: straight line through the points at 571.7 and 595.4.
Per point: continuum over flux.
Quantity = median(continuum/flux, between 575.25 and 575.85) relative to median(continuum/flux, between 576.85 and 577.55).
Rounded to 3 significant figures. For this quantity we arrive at 1.05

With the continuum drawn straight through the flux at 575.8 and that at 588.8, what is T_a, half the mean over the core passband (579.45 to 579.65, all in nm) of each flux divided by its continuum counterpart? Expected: 0.525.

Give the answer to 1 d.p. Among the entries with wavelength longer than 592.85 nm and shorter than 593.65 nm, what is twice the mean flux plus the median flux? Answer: 90.5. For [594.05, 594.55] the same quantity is 90.5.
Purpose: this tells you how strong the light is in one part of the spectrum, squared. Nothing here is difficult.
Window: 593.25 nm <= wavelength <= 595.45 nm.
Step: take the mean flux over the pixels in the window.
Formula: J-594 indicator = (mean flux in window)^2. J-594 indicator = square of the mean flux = 915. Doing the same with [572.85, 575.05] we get 920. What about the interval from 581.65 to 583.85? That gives 1005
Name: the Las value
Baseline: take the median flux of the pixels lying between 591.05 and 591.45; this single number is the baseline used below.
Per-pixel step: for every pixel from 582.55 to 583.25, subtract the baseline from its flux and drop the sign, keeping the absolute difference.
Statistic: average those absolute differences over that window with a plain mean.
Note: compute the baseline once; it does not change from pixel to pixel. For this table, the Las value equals 2.0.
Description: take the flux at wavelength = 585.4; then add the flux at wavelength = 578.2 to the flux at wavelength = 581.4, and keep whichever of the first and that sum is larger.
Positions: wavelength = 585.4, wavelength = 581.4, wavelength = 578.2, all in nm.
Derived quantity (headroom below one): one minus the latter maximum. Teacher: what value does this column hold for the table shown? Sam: -59.2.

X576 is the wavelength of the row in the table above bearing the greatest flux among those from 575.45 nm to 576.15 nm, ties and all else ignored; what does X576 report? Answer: 576.1 nm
